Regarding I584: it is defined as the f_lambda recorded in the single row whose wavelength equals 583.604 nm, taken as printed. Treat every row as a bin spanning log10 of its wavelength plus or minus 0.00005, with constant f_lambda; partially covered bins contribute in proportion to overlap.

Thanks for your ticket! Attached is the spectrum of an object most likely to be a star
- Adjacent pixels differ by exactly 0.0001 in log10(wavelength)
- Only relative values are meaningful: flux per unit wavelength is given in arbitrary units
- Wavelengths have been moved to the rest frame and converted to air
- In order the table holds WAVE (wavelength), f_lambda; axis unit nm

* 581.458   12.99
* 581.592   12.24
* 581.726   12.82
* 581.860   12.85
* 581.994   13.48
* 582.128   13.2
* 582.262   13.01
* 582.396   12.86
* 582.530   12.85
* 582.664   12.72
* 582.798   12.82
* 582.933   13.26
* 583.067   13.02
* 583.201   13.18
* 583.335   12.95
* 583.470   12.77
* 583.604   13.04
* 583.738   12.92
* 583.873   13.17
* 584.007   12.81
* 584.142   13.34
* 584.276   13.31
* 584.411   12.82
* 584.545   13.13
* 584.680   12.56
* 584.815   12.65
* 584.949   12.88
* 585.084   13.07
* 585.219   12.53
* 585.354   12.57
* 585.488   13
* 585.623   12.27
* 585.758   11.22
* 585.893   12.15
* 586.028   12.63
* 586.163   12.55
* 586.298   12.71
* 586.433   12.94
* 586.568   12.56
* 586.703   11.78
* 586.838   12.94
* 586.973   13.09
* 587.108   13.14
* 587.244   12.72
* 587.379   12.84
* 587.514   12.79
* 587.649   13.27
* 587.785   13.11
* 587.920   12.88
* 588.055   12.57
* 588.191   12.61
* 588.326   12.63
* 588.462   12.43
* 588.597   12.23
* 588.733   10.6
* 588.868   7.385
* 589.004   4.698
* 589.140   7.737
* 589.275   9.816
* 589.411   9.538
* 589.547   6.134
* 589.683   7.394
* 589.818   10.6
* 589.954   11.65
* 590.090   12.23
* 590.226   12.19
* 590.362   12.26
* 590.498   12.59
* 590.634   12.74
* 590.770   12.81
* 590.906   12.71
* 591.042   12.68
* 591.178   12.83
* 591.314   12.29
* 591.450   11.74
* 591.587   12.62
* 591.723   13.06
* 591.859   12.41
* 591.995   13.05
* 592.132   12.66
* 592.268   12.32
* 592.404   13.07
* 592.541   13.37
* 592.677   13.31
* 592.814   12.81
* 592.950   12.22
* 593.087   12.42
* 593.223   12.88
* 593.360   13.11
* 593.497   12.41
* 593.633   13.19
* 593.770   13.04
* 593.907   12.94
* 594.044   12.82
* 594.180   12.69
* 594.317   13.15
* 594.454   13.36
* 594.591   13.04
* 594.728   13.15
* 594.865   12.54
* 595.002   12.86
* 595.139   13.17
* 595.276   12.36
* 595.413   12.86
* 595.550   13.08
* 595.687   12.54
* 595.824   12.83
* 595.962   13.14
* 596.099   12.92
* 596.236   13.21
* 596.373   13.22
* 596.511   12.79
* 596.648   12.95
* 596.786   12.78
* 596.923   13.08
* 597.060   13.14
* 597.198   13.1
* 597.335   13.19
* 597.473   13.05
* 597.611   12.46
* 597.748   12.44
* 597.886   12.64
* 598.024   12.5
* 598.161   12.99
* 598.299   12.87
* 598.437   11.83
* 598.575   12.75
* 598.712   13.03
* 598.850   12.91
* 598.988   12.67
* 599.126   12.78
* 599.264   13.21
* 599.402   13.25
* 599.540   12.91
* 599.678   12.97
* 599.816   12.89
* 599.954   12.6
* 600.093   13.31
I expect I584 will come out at 13.04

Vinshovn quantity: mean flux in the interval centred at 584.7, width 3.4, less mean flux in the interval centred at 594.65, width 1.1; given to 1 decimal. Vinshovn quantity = -0.2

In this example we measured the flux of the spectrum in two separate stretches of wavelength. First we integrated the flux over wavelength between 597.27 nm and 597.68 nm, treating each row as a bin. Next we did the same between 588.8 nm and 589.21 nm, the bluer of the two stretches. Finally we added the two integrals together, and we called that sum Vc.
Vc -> 8.0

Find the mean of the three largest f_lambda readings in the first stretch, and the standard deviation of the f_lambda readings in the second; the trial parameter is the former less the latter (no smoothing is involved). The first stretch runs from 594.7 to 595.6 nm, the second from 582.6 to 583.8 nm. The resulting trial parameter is 13.0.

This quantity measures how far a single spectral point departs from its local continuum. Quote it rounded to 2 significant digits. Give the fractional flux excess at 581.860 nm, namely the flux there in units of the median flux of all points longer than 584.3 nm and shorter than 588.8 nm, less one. 0.016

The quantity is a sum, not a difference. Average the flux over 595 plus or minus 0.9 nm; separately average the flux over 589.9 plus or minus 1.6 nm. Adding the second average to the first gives 23.7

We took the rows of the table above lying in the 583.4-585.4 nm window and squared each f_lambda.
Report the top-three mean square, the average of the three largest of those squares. 176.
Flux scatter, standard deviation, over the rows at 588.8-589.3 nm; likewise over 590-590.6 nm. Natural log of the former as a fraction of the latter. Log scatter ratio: 2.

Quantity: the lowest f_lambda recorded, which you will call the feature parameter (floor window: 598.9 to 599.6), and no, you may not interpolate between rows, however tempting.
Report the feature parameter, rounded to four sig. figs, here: 12.67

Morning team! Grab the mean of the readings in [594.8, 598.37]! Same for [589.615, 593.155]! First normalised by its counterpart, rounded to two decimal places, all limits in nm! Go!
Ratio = 1.05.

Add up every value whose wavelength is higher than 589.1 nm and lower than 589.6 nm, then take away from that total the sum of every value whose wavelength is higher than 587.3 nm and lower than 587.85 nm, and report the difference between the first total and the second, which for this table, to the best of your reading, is -19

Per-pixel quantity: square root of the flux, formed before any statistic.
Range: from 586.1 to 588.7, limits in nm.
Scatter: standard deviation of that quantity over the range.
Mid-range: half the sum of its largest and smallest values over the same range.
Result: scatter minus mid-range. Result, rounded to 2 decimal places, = -3.49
